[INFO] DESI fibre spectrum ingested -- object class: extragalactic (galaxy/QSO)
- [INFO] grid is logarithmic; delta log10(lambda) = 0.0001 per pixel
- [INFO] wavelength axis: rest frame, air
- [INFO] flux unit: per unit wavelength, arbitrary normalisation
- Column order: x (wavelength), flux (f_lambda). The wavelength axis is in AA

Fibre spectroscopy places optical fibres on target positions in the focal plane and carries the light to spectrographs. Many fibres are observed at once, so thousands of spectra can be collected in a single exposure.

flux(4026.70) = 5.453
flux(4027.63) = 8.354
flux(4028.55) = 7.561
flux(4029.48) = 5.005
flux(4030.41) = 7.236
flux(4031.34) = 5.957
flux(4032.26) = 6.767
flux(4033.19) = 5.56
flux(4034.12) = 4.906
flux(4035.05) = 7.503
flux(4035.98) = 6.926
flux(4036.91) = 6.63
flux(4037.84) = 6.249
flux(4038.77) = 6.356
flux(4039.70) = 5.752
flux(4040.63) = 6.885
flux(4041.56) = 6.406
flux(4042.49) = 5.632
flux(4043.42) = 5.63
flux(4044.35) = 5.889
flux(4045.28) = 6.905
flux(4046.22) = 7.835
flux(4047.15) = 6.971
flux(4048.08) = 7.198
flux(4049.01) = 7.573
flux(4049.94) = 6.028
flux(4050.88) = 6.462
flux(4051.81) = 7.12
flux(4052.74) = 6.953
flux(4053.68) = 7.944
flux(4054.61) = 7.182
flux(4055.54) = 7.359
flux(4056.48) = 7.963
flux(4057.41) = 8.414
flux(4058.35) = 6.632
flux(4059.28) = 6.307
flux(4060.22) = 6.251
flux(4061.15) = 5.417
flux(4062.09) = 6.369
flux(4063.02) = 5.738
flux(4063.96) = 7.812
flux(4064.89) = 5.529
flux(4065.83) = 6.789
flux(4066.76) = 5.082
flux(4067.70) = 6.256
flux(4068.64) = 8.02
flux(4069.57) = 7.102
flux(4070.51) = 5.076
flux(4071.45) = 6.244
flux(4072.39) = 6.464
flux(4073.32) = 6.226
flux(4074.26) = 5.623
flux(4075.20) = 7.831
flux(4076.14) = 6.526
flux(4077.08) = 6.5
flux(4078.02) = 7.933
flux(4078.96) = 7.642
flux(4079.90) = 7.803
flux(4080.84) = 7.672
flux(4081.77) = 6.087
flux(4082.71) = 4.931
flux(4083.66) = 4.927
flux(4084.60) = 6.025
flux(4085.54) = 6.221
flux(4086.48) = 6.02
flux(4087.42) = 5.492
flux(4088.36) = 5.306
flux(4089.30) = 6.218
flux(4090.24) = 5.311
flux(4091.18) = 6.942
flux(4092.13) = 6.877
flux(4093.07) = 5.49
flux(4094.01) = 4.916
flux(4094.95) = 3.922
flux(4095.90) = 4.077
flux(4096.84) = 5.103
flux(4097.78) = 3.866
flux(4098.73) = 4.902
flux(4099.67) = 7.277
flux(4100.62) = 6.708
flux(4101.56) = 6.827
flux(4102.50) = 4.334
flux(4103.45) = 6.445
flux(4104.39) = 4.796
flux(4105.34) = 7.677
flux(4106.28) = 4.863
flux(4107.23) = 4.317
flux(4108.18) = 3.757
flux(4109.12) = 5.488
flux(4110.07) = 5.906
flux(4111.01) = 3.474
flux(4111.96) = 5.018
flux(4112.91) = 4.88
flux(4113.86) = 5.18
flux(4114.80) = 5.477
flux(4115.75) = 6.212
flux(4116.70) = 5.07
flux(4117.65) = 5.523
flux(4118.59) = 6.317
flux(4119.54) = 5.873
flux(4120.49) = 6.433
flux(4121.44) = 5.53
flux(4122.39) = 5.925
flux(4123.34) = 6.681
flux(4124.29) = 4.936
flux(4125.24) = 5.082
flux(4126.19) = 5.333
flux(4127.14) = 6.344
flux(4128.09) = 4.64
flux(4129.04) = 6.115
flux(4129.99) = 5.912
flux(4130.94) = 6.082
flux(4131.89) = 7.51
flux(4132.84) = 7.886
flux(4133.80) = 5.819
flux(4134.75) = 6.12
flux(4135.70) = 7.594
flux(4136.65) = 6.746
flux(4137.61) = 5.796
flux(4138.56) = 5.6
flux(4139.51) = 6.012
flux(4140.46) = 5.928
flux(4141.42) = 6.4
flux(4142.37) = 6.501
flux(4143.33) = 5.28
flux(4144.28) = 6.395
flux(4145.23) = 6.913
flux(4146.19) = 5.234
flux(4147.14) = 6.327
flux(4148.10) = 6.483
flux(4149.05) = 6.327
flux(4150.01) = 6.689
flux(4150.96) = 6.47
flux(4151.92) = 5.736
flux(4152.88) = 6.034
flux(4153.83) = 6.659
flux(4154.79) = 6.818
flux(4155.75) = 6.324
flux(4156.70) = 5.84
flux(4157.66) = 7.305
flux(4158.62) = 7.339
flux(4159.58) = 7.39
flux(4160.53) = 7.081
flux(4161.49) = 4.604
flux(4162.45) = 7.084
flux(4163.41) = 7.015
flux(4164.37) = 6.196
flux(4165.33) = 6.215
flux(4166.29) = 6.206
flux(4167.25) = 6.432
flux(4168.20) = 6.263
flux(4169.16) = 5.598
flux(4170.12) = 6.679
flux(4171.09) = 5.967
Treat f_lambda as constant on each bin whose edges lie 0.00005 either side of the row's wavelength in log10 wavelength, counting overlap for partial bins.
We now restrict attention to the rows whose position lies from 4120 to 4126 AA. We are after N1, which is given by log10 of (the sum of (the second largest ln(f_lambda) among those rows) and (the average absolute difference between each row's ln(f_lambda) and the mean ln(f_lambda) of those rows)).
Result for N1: 0.29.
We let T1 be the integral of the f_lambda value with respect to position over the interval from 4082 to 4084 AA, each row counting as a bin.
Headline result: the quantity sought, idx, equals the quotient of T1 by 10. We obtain 1.0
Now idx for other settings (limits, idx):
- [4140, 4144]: 2.4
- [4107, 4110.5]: 1.7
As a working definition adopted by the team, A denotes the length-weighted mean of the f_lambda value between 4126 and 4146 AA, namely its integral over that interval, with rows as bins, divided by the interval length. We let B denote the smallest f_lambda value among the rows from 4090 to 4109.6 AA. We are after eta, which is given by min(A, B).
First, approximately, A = 6.23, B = 3.757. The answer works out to 3.8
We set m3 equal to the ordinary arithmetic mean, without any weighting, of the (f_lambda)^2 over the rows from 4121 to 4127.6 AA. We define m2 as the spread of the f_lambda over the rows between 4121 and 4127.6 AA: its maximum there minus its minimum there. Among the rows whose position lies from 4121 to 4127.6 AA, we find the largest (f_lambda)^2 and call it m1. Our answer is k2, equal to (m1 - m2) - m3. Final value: 10.1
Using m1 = 45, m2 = 1.7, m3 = 33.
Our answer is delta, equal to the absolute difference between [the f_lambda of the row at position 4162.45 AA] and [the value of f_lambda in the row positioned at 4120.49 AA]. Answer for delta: 0.7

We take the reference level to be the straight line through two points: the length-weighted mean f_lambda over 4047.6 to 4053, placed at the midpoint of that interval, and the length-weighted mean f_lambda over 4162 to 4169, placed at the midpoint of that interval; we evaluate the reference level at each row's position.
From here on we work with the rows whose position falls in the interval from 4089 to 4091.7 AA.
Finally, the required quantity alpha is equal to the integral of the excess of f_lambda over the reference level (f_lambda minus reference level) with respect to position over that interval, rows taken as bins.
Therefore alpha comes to -1.5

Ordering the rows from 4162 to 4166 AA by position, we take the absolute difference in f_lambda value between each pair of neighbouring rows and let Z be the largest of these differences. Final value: 0.8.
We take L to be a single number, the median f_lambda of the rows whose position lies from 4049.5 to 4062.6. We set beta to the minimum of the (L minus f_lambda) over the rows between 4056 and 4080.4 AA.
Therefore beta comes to -1.6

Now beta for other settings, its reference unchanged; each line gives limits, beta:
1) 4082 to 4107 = -0.9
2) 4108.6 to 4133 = -1.1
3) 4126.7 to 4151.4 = -1.1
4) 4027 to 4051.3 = -1.6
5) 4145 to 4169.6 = -0.6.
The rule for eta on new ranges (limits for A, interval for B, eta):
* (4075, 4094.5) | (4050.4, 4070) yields 5.1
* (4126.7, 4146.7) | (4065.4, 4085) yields 4.9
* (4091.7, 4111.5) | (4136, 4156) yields 5.2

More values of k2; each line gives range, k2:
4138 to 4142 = 4.3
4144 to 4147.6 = 7.1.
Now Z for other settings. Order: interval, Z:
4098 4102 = 2.4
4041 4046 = 1.0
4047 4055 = 1.5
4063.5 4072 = 2.3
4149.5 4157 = 0.7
